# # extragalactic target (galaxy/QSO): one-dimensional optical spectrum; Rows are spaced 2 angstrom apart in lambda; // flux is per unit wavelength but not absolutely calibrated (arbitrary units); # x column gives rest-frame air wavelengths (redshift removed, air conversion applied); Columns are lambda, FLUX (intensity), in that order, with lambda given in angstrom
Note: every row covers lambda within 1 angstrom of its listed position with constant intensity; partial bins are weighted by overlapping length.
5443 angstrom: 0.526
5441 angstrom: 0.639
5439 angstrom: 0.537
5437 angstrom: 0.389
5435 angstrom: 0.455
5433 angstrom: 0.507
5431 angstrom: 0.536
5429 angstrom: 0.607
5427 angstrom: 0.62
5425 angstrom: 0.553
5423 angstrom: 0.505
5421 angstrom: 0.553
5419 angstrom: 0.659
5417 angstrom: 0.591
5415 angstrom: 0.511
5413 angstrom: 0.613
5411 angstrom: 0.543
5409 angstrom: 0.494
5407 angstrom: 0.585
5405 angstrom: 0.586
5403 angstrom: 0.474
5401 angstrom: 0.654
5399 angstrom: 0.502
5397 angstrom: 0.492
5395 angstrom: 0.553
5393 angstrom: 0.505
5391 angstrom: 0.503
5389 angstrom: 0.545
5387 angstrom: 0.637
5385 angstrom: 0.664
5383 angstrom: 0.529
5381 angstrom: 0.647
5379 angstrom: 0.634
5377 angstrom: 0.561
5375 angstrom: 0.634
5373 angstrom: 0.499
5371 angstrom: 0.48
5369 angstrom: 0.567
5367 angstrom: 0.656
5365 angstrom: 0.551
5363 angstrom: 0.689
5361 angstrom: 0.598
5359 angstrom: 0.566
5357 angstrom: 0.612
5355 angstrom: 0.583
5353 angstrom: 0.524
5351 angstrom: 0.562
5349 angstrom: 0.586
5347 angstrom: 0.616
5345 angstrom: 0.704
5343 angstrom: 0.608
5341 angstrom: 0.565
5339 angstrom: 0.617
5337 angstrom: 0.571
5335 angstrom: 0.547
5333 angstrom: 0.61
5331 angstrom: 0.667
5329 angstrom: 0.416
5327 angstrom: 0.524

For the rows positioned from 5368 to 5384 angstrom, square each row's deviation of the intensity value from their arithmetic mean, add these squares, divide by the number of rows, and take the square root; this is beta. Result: 0.060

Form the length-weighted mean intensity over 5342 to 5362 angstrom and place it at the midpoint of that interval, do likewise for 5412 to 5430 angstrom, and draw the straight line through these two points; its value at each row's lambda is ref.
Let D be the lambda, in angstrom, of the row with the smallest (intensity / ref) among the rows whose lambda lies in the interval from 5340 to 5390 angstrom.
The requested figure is 5371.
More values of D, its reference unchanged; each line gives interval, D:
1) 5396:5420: 5403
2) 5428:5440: 5437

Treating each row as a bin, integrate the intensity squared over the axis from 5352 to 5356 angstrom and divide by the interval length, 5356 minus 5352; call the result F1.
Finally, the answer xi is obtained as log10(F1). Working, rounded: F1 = 0.31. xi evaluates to -0.513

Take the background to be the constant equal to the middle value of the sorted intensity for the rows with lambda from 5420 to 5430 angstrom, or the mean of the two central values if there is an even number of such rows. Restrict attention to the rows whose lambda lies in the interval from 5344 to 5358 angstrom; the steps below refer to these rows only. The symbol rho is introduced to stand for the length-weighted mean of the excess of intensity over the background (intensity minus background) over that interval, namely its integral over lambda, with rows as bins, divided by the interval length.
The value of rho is 0.05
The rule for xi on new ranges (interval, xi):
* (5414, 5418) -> -0.515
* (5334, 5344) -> -0.470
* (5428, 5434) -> -0.517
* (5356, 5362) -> -0.455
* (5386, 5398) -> -0.533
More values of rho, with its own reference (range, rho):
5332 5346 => 0.05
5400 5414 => 0.01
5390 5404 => -0.03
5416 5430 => 0.03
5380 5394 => 0.02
